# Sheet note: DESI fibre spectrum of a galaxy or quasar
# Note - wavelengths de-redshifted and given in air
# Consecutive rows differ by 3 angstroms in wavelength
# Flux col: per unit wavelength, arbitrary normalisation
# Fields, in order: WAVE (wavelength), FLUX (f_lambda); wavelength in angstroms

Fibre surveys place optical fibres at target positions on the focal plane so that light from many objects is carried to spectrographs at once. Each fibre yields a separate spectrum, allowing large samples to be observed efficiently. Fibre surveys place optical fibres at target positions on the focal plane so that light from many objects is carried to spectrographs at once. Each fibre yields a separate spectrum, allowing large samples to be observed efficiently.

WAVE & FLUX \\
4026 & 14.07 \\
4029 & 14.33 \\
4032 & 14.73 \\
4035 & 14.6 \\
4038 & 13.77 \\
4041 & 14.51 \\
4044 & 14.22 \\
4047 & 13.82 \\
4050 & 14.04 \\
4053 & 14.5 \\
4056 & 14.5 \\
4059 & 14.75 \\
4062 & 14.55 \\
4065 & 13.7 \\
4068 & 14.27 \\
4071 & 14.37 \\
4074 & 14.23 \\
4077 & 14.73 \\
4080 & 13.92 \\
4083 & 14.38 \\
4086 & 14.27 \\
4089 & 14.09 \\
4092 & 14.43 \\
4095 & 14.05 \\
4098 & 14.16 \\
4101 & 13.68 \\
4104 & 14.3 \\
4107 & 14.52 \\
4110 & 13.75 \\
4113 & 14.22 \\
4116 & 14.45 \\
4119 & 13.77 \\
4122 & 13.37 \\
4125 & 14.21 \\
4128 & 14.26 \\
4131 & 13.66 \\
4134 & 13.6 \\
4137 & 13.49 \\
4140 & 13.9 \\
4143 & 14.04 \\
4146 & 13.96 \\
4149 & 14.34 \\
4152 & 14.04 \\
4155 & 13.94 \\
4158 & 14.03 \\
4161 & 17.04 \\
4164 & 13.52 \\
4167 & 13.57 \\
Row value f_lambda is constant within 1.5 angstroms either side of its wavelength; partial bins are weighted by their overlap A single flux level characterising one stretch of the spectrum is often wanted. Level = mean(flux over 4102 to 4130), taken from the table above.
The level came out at 14.1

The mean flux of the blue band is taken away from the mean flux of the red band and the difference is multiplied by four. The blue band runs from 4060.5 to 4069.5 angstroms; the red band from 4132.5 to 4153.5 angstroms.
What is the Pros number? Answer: -1.1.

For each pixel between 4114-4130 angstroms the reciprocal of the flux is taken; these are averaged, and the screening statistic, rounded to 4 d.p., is 0.0714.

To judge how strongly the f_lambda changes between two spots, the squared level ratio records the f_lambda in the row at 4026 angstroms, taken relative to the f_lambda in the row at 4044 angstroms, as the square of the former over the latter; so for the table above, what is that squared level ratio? 0.98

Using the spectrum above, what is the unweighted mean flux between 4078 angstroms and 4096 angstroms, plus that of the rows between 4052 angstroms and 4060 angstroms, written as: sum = 28.8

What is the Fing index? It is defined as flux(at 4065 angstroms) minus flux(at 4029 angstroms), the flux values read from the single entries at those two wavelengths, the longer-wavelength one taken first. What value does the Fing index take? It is -0.63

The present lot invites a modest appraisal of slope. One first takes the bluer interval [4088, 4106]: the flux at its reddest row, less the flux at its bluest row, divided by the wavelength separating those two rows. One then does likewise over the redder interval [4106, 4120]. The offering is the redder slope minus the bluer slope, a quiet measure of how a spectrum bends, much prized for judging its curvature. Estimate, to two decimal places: -0.08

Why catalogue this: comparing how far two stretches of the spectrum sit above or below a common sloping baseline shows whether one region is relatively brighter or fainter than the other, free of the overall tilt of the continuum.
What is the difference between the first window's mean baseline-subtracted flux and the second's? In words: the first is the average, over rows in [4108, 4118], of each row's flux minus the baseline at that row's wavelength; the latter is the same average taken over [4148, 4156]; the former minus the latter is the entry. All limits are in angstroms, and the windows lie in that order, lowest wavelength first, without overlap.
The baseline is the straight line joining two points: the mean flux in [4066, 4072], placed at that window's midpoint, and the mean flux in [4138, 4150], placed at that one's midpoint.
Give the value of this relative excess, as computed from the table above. -0.1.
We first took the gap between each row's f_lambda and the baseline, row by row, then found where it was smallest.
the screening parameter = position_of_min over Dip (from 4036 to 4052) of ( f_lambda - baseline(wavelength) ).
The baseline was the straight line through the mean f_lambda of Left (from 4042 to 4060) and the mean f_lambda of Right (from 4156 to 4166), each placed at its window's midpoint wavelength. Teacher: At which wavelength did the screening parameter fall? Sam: 4038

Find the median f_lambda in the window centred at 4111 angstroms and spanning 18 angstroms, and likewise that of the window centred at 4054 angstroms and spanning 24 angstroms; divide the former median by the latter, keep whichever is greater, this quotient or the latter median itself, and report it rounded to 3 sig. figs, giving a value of 14.4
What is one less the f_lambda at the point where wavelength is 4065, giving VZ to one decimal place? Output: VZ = -12.7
